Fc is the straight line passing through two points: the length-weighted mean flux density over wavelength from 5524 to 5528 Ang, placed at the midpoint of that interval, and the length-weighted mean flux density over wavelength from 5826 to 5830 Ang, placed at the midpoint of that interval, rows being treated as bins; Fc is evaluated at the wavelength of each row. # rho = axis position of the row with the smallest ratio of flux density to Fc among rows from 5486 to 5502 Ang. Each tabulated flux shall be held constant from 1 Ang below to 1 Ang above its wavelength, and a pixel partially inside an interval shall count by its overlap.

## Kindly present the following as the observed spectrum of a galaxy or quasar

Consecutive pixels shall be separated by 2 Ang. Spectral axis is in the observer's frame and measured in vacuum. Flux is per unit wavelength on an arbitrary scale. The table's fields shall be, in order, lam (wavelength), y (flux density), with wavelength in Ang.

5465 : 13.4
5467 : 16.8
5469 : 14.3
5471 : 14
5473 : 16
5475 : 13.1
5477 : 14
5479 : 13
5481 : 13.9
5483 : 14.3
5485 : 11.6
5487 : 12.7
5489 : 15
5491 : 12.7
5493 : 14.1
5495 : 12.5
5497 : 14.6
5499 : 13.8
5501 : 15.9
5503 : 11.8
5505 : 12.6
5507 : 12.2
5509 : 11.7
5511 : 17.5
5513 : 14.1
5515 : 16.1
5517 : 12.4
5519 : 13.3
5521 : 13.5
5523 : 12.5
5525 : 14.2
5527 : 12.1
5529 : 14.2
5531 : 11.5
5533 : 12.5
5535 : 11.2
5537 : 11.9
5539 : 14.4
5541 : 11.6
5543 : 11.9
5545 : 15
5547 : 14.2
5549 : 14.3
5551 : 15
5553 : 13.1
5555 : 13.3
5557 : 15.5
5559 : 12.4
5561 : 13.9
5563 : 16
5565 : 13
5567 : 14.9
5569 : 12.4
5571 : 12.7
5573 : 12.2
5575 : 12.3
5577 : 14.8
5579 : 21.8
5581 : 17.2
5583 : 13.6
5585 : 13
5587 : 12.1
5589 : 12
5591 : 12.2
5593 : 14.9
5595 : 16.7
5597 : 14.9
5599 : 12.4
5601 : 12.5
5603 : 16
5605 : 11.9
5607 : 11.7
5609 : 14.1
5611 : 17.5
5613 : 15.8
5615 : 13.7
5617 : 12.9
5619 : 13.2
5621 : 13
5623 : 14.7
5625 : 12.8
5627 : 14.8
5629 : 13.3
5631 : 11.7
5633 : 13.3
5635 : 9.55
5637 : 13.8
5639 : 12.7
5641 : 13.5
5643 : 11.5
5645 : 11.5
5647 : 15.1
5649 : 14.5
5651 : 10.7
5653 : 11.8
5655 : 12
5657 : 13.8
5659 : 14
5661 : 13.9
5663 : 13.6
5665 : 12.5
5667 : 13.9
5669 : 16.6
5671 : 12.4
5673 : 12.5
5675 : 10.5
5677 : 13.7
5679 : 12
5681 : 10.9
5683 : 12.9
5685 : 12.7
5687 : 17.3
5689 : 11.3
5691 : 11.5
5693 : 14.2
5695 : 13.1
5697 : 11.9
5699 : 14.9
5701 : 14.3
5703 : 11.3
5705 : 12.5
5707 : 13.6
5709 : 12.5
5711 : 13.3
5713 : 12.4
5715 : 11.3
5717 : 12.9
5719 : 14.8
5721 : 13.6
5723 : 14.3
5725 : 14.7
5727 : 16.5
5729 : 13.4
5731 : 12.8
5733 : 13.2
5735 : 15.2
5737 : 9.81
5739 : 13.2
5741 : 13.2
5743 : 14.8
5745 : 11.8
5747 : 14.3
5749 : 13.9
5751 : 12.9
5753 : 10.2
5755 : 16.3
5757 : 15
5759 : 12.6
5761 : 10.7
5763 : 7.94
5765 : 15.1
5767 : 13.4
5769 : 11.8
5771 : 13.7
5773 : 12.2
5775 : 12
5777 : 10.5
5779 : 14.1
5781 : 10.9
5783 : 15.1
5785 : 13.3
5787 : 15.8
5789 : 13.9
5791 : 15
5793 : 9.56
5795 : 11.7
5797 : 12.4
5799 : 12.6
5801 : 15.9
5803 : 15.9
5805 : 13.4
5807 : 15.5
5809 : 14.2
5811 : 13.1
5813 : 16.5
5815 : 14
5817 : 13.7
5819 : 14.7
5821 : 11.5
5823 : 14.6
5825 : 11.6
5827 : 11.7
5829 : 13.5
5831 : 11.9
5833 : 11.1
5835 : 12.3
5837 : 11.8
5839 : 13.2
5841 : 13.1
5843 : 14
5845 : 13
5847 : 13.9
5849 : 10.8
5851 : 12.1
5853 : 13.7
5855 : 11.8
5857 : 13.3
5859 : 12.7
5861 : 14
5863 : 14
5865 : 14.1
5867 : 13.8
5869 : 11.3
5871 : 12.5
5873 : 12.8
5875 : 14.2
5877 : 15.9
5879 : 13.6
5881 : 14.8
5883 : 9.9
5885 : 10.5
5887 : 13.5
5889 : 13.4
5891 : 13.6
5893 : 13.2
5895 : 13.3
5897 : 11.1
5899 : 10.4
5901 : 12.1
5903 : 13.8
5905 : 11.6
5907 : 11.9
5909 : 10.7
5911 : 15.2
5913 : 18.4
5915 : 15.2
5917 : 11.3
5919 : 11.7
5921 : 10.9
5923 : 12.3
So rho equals 5495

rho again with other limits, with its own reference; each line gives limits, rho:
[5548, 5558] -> 5553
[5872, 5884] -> 5883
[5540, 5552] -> 5541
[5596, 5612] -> 5607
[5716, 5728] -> 5717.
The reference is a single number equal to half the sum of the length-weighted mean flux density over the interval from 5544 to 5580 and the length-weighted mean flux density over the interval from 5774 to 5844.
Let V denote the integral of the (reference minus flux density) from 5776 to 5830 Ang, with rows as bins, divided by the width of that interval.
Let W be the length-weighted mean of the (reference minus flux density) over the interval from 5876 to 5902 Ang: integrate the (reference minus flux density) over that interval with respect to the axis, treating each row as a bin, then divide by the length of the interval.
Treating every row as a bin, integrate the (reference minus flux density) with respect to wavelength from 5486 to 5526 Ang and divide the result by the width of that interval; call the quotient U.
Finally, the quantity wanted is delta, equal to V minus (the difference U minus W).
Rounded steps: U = 0.1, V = 0.26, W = 1.0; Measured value 1.2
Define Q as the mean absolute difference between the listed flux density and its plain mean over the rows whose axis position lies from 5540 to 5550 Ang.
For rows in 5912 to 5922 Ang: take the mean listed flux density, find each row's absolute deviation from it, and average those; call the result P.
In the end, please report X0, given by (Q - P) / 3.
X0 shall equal -0.4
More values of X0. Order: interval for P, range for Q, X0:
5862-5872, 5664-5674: 0.1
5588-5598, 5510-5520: 0.0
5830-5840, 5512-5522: 0.1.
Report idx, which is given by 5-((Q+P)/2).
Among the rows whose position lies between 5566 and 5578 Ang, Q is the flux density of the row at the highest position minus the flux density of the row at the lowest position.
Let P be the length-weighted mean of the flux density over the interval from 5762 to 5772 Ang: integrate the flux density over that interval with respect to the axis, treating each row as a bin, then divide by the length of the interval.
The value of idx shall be -1.1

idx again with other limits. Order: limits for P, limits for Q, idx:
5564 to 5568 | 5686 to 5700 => -0.8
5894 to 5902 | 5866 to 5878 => -1.9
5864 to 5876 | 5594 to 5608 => 0.9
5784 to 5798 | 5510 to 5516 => -0.8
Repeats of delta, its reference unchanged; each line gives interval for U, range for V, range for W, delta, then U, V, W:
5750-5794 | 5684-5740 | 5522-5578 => 0.0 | 0.9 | 0.46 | 0.4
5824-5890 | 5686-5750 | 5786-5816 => -0.7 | 0.9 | 0.39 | -0.2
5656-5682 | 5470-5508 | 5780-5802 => 0.0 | 0.7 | 0.19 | 0.5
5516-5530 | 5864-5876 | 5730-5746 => 0.8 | 0.6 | 0.65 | 0.8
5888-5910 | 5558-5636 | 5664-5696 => -0.7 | 1.5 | -0.03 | 0.8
